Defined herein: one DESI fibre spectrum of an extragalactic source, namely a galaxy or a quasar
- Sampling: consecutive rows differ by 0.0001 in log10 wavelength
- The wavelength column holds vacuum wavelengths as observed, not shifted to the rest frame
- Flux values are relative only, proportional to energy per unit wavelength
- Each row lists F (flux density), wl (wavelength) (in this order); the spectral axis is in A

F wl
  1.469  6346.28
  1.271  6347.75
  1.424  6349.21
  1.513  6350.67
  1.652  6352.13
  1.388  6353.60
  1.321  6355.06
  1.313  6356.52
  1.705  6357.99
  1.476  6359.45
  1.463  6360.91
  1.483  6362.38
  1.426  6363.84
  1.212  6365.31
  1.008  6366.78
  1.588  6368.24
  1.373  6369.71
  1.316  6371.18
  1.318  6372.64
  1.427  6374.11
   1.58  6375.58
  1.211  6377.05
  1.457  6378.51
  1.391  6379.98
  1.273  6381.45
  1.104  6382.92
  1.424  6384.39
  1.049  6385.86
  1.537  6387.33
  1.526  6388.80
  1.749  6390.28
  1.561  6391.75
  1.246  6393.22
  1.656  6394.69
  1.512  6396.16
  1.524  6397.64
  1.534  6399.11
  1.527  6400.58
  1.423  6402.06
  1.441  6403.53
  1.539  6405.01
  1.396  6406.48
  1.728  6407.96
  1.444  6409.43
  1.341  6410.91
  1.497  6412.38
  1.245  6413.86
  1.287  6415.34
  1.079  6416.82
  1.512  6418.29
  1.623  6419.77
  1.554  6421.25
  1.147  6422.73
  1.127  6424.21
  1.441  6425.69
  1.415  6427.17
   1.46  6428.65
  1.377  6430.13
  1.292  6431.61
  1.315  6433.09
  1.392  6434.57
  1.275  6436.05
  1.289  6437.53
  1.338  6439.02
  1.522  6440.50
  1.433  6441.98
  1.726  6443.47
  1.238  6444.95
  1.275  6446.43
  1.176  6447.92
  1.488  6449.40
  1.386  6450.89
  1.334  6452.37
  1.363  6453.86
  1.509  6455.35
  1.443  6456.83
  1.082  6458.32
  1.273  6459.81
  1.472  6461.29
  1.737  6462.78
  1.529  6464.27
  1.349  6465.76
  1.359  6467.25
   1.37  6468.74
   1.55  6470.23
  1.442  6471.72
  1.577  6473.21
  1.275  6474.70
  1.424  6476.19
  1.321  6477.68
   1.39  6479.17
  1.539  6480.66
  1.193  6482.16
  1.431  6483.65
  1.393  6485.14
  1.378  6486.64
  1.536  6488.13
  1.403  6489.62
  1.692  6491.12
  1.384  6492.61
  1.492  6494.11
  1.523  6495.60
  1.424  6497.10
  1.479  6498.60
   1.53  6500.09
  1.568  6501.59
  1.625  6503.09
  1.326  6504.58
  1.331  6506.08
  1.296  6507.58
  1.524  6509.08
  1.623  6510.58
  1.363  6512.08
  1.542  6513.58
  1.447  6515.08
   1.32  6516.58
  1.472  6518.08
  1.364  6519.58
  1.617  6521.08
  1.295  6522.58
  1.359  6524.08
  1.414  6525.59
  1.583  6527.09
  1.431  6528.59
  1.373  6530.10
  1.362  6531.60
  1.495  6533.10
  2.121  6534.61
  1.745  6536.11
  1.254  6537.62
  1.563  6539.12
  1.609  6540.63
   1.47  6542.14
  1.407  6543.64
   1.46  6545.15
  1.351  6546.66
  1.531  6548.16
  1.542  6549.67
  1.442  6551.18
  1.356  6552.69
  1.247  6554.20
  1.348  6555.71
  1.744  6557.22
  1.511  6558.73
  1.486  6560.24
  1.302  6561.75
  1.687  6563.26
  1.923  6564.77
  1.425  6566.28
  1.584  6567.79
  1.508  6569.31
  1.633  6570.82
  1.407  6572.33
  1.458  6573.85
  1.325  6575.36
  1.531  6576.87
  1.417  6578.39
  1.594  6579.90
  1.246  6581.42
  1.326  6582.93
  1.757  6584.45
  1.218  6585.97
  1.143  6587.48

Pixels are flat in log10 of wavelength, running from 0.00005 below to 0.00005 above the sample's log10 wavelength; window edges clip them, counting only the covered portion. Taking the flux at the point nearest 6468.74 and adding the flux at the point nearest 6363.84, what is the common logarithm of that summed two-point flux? 0.45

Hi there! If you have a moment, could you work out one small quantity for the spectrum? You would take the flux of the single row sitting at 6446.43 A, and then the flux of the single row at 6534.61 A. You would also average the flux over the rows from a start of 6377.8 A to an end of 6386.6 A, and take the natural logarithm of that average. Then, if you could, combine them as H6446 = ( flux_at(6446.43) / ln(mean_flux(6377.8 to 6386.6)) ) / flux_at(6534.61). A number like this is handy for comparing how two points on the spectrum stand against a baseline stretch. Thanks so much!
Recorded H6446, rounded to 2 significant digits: 2.4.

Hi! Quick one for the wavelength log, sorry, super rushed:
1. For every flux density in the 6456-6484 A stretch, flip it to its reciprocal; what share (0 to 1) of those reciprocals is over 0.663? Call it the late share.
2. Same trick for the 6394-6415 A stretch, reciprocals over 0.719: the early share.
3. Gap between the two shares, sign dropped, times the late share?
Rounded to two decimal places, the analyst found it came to 0.44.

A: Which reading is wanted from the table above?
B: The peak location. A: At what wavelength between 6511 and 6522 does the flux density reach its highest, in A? 6521.08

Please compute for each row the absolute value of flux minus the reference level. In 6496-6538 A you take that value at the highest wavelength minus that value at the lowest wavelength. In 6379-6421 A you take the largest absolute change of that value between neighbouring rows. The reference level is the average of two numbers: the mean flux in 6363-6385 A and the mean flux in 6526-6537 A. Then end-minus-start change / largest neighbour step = 0.45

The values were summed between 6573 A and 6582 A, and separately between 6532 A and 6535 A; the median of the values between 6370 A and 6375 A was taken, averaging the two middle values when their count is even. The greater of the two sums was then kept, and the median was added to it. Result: 9.9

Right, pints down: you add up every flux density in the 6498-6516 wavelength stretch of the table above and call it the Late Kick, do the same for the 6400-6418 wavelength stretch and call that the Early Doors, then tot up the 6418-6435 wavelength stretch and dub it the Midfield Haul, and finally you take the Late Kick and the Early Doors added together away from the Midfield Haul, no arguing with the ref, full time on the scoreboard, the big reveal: -17.9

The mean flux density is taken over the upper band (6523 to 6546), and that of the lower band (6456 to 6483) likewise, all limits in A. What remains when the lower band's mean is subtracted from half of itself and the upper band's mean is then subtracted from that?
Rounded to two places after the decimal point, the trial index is -2.21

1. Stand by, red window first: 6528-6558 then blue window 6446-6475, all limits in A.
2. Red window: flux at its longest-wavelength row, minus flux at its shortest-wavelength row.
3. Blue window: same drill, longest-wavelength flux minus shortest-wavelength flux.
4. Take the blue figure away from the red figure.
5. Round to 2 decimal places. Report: 0.31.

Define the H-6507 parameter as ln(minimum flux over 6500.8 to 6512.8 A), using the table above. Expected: 0.26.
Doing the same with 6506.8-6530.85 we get 0.26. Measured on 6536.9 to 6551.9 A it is 0.23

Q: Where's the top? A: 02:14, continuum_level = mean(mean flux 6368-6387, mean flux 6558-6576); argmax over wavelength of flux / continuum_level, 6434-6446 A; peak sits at 6443.47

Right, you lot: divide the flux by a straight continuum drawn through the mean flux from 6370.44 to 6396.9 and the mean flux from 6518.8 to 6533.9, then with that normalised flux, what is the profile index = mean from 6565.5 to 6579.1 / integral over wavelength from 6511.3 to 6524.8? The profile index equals 0.0765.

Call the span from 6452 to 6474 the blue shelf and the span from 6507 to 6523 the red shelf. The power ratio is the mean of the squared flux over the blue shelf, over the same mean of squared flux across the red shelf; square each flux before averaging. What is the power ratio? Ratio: 0.98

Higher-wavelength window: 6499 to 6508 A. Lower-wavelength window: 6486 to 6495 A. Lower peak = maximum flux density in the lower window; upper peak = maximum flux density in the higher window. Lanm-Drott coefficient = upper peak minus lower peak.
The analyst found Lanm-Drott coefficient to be -0.07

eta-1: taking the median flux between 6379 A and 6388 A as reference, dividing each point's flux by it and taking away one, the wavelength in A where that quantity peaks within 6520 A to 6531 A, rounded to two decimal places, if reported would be 6521.08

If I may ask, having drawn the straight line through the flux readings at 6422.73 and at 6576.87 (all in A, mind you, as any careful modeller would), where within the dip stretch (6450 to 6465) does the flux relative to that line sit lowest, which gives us 6458.32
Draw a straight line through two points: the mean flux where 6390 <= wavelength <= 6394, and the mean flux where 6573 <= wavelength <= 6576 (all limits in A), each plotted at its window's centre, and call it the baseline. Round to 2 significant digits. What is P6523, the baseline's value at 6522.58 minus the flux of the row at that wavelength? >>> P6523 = 0.13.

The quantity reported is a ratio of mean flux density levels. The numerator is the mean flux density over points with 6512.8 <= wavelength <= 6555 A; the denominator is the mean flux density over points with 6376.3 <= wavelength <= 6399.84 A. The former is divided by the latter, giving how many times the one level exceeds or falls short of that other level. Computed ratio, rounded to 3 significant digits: 1.03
